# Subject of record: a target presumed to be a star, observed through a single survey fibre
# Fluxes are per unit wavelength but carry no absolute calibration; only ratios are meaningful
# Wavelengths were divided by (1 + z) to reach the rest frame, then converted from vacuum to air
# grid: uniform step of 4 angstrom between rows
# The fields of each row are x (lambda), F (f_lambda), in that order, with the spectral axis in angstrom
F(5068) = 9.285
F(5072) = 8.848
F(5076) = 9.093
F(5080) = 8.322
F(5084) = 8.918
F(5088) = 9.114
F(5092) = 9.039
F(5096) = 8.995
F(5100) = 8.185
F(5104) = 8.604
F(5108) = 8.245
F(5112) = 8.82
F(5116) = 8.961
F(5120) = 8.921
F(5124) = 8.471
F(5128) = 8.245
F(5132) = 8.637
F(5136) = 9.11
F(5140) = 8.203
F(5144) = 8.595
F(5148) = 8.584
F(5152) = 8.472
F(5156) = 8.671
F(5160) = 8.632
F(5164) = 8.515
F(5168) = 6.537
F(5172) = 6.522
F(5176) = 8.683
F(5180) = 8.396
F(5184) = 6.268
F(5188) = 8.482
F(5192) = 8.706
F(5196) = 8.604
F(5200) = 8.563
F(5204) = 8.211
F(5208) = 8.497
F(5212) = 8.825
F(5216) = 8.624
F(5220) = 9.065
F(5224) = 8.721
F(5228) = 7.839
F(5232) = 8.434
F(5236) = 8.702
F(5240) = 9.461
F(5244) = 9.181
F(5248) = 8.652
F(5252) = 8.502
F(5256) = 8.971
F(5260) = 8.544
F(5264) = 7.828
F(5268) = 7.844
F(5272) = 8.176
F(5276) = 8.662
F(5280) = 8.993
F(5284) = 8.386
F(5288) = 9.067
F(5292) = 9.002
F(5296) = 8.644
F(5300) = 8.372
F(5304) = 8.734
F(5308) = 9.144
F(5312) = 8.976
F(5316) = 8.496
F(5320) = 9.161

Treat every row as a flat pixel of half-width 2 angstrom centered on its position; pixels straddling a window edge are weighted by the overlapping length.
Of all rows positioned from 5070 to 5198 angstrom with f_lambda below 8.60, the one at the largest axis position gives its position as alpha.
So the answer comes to 5188 angstrom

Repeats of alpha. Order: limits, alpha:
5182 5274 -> 5272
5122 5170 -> 5168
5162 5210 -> 5208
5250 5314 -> 5300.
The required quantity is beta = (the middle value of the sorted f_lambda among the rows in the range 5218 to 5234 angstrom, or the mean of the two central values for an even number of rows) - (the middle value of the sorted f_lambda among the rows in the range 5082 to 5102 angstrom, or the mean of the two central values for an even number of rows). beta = -0.42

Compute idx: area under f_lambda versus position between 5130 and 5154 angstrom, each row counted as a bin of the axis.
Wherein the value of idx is 206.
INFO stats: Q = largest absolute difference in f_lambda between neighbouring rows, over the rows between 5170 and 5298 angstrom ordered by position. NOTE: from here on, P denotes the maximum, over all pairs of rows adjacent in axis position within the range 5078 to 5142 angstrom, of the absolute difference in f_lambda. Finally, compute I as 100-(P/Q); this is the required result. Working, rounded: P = 0.91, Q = 2.21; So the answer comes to 99.6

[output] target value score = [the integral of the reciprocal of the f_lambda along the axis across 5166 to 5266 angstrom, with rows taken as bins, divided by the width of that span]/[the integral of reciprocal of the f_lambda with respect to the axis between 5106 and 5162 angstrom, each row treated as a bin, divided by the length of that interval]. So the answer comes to 1.04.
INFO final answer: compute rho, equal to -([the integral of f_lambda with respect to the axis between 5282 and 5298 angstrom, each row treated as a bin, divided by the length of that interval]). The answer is -8.8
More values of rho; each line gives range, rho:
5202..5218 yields -8.5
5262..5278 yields -8.1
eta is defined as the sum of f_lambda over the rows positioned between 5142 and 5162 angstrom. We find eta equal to 43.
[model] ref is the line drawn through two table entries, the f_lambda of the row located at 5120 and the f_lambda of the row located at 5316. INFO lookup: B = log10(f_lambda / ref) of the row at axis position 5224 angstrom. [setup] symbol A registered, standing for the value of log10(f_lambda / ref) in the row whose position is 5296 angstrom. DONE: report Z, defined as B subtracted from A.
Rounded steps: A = 0.005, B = 0.001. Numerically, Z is 0.004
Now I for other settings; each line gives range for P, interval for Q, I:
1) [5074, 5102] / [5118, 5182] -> 99.6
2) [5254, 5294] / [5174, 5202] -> 99.7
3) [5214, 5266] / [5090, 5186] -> 99.6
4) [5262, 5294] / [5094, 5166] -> 99.2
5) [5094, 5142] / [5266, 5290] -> 98.7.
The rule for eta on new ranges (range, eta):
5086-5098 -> 27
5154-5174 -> 39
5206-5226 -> 44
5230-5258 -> 62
